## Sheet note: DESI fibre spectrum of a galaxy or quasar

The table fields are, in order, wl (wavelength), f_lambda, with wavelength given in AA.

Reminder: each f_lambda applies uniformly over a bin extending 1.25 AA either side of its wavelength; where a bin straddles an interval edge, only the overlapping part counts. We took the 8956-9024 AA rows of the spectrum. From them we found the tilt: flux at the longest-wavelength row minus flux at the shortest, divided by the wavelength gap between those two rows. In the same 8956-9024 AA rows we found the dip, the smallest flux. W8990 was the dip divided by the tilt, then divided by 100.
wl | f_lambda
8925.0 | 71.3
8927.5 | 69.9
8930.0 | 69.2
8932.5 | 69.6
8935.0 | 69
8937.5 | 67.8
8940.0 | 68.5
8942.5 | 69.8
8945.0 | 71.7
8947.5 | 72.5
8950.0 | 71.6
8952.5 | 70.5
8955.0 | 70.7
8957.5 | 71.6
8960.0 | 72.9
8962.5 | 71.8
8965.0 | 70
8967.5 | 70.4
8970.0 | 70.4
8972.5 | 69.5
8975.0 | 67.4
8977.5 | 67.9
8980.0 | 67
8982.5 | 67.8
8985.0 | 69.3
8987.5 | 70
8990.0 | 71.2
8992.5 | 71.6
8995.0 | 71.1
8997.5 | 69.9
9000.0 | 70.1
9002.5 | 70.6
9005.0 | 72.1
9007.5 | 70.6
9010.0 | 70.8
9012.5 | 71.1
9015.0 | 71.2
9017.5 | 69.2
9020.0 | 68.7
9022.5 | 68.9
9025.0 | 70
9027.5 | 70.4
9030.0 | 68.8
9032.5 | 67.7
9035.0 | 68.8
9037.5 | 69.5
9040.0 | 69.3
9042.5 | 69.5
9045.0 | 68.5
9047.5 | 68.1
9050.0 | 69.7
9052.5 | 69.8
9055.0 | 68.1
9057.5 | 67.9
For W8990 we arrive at -16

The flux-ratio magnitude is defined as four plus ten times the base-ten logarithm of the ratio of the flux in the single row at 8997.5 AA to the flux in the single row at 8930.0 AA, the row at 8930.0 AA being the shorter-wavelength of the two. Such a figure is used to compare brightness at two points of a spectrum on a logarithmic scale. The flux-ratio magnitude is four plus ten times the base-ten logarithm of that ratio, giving 4.04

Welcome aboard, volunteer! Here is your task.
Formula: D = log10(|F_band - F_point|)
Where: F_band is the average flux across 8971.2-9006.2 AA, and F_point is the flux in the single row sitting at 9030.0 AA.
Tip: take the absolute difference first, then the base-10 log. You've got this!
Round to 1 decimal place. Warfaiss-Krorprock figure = -0.1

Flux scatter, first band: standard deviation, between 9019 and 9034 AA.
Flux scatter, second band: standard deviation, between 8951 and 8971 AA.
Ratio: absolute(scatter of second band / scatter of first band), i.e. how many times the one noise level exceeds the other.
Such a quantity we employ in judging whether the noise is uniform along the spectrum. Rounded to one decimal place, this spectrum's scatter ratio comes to 1.0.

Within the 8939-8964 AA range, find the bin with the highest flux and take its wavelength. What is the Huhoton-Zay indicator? 8960.0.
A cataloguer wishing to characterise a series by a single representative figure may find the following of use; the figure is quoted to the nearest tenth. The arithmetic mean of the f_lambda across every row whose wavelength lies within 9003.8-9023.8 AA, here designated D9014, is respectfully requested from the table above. 70.3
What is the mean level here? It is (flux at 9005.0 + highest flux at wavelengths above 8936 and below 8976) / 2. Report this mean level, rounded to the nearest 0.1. 72.5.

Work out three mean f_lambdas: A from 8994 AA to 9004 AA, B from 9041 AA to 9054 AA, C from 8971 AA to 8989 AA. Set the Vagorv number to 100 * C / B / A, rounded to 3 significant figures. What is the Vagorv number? 1.41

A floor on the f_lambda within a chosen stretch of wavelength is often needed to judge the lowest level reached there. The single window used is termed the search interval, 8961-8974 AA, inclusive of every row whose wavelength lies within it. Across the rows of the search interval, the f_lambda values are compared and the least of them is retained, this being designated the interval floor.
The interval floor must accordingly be 69.5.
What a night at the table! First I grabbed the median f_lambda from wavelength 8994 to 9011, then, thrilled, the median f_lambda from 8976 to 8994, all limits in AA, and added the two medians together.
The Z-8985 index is 140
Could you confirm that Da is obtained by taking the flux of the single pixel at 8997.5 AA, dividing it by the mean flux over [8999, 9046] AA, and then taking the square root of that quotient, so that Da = 1.001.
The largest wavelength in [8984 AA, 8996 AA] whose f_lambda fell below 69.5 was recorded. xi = 8985.0 AA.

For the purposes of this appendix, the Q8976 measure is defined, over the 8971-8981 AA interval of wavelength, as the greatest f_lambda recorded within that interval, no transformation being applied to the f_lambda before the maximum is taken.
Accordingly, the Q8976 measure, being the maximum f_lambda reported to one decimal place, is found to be 69.5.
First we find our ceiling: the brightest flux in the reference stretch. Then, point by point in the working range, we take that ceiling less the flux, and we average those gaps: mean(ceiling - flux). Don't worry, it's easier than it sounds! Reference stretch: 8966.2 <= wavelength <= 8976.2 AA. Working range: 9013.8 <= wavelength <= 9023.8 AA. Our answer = 0.9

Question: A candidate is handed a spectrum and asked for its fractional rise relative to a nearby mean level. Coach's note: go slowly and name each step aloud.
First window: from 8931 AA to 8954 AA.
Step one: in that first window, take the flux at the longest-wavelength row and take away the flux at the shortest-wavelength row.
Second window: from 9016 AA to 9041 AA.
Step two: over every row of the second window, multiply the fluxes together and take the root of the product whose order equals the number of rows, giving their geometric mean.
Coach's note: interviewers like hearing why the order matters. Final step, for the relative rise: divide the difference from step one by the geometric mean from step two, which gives 0.01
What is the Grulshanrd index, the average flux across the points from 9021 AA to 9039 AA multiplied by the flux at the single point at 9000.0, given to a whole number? 4848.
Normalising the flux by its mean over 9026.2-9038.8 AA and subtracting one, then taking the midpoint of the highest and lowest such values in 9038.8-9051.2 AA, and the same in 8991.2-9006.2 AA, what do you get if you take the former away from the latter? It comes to 0.030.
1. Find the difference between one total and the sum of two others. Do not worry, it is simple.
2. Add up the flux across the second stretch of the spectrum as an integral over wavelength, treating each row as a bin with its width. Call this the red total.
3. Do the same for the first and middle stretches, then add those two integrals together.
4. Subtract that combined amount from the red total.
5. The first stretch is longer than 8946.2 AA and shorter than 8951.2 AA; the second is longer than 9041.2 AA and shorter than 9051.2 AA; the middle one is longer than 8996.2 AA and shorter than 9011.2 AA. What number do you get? -731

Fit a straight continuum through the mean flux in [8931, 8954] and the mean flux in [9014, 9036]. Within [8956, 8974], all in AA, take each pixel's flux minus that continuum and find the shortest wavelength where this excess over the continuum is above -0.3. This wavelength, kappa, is 8957.5 AA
